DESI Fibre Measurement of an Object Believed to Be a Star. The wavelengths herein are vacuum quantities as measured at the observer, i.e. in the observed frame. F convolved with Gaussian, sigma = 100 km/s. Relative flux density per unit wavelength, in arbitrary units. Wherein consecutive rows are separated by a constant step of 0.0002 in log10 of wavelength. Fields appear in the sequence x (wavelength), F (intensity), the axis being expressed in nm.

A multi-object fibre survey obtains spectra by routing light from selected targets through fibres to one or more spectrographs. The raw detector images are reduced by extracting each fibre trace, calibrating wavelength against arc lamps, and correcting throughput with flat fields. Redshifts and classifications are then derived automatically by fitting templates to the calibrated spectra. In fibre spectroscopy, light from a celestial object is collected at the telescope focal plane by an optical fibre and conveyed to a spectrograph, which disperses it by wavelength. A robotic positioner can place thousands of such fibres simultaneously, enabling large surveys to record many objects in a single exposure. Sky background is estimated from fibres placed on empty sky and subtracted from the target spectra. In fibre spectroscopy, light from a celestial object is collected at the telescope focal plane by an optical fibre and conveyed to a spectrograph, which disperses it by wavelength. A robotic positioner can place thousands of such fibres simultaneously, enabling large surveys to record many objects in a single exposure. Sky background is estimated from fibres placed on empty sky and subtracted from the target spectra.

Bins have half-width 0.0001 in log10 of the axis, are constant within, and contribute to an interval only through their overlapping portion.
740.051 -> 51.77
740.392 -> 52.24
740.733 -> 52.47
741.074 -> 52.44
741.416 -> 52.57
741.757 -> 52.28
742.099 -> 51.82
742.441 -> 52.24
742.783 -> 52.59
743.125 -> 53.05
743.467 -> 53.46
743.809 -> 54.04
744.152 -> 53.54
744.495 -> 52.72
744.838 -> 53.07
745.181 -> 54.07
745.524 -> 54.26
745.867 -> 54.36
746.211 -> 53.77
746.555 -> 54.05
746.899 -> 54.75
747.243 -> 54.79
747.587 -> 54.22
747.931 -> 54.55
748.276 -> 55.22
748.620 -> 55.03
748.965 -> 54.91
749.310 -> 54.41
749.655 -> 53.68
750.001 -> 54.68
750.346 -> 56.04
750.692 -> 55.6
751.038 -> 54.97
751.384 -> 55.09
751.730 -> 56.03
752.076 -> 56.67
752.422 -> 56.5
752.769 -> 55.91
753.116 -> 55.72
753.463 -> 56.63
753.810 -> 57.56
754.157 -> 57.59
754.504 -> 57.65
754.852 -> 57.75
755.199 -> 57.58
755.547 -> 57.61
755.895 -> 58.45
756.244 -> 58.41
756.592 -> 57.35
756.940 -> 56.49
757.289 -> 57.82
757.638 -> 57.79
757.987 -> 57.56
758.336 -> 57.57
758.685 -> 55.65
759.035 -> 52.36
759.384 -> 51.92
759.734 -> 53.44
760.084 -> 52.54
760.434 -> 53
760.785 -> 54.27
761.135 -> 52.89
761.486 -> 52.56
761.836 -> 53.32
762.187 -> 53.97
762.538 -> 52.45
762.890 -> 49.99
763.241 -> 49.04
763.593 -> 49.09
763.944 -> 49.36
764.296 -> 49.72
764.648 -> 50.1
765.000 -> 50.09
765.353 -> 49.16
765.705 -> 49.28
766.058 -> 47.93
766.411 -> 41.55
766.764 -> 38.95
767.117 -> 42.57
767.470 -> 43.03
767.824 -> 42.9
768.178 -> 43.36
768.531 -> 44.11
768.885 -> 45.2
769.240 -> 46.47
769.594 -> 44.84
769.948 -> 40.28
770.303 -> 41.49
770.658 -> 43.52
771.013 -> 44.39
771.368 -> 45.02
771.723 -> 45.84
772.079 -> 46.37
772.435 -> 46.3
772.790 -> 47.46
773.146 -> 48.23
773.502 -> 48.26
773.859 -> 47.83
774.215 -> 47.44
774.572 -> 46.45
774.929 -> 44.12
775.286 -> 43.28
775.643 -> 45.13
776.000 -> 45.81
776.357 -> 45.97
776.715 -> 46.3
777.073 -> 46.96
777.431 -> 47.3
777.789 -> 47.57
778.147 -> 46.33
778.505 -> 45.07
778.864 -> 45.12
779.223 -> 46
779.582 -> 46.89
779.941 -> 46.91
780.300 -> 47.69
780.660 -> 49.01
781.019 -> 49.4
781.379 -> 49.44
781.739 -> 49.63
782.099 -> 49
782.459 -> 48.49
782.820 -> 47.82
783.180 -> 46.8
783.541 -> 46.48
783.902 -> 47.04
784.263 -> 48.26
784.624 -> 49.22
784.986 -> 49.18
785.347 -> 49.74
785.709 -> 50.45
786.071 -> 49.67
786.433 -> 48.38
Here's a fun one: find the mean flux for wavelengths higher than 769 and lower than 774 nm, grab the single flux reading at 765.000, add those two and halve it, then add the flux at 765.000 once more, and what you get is 98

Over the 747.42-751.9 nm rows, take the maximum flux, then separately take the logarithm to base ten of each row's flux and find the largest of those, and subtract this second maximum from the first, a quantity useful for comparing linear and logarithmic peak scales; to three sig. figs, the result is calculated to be 54.3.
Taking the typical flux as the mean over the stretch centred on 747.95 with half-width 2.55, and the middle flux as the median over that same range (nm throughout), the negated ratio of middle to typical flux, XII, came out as -1.00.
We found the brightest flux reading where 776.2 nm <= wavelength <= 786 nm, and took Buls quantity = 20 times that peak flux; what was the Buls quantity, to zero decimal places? 1009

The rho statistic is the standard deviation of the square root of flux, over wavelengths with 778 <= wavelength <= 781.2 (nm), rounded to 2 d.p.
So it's 0.11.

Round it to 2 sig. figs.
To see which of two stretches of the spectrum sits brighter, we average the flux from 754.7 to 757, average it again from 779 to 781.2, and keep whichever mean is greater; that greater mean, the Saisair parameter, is 58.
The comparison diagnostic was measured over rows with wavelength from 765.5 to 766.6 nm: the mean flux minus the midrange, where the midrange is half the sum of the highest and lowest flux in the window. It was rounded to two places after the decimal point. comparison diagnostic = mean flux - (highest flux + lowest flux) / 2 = 0.84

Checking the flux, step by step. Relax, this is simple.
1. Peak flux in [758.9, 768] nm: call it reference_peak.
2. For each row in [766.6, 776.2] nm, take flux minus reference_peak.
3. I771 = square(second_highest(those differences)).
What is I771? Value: 36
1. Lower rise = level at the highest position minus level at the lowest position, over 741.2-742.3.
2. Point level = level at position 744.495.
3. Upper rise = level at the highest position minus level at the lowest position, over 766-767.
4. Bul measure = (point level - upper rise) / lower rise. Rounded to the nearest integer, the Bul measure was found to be -82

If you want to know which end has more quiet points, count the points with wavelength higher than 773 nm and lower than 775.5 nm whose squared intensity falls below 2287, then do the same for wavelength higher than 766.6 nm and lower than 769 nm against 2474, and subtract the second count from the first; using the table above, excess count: -3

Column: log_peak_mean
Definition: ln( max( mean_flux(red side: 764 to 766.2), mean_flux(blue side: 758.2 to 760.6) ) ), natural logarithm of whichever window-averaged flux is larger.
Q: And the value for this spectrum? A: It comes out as 3.98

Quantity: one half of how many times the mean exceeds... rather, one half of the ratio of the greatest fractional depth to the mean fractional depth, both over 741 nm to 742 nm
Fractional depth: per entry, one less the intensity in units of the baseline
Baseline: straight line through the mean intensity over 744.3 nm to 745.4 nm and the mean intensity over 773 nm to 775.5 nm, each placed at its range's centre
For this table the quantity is 0.5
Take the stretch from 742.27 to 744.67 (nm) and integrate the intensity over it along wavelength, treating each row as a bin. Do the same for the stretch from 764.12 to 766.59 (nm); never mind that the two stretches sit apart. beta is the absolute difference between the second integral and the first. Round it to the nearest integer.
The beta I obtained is 8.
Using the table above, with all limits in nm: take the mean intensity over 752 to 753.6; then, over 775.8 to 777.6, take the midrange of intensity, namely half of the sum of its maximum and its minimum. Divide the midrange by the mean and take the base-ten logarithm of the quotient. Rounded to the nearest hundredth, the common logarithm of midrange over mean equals -0.08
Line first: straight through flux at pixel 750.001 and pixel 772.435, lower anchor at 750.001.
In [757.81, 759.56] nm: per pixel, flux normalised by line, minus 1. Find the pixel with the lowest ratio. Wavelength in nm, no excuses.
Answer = 759.384 nm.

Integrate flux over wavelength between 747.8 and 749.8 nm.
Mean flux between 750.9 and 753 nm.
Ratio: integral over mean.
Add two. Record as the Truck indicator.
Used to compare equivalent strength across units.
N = 4.0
